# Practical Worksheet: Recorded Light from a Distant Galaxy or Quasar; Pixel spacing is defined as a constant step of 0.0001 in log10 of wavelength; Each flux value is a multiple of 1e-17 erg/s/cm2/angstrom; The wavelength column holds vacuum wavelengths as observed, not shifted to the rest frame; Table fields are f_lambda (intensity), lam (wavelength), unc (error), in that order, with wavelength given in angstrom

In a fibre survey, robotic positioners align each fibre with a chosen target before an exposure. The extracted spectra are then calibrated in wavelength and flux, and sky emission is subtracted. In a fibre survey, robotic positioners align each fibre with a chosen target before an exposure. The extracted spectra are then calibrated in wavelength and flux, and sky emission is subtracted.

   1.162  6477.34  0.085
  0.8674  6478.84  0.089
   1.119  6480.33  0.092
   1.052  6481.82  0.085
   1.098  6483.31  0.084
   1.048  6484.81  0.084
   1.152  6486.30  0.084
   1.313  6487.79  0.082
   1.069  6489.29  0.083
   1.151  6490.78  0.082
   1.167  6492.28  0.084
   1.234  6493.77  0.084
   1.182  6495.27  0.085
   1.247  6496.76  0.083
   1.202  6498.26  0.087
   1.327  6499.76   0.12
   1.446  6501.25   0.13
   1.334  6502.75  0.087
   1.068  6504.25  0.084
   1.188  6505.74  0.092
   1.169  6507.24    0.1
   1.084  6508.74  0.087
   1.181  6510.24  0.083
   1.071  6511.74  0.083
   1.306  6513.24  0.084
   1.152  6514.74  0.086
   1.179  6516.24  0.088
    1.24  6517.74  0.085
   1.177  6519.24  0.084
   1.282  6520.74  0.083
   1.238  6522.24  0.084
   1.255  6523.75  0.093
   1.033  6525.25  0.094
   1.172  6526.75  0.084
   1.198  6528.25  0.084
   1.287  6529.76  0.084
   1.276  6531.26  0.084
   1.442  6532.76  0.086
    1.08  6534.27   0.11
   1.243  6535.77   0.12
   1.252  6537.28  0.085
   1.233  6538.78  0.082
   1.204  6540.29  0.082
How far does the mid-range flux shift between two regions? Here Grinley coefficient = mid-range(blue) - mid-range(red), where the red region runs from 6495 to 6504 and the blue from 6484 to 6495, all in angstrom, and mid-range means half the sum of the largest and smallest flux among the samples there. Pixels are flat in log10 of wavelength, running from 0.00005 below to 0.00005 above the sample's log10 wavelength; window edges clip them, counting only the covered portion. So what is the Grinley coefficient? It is -0.13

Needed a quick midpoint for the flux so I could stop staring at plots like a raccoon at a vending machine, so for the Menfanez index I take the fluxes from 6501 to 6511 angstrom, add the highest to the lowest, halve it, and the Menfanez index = 1.26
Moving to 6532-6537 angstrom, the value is 1.26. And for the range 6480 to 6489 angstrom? 1.18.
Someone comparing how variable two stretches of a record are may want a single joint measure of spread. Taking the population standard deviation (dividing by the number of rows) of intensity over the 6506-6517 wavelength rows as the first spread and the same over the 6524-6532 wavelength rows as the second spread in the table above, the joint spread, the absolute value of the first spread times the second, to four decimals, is 0.0065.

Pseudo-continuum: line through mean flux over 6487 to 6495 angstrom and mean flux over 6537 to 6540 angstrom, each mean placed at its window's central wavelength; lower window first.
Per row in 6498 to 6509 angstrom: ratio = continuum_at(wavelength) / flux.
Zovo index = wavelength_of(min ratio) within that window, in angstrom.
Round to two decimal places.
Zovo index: 6501.25 angstrom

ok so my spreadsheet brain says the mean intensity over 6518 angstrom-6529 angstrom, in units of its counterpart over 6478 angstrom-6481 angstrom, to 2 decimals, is 1.20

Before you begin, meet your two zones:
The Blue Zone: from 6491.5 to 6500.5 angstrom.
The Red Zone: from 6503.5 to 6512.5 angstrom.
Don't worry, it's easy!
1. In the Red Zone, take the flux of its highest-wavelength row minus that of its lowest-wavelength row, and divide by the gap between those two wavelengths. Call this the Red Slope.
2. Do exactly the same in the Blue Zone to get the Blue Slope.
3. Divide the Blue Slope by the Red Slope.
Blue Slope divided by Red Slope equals 53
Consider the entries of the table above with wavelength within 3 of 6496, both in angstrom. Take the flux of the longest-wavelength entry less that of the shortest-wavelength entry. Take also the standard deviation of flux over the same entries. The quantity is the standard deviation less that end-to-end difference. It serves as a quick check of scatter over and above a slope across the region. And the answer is 0.06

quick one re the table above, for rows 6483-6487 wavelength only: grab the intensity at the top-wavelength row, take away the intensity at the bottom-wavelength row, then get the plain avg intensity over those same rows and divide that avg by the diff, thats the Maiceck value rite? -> 20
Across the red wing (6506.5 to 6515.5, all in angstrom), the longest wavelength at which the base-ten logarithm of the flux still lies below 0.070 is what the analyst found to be 6514.74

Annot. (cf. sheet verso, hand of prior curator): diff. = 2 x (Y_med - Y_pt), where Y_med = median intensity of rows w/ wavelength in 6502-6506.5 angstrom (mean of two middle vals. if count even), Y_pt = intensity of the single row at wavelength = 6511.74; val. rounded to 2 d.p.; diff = 0.23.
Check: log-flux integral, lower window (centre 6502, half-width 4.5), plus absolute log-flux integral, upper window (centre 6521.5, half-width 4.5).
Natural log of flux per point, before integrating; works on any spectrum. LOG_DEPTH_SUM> 3.7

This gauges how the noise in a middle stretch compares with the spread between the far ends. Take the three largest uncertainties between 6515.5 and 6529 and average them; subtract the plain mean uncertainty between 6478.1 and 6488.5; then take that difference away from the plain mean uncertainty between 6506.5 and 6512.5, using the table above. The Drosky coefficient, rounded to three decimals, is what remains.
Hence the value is 0.082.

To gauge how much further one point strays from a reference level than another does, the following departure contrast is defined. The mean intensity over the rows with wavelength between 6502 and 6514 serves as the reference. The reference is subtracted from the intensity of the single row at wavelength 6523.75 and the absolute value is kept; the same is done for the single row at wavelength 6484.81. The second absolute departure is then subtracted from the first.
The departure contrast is -0.05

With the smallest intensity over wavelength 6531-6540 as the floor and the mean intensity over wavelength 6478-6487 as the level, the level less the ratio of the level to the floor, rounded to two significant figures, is 0.078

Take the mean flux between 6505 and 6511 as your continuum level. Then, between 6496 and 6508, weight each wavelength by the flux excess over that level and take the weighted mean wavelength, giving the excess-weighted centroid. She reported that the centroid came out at 6500.5 angstrom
